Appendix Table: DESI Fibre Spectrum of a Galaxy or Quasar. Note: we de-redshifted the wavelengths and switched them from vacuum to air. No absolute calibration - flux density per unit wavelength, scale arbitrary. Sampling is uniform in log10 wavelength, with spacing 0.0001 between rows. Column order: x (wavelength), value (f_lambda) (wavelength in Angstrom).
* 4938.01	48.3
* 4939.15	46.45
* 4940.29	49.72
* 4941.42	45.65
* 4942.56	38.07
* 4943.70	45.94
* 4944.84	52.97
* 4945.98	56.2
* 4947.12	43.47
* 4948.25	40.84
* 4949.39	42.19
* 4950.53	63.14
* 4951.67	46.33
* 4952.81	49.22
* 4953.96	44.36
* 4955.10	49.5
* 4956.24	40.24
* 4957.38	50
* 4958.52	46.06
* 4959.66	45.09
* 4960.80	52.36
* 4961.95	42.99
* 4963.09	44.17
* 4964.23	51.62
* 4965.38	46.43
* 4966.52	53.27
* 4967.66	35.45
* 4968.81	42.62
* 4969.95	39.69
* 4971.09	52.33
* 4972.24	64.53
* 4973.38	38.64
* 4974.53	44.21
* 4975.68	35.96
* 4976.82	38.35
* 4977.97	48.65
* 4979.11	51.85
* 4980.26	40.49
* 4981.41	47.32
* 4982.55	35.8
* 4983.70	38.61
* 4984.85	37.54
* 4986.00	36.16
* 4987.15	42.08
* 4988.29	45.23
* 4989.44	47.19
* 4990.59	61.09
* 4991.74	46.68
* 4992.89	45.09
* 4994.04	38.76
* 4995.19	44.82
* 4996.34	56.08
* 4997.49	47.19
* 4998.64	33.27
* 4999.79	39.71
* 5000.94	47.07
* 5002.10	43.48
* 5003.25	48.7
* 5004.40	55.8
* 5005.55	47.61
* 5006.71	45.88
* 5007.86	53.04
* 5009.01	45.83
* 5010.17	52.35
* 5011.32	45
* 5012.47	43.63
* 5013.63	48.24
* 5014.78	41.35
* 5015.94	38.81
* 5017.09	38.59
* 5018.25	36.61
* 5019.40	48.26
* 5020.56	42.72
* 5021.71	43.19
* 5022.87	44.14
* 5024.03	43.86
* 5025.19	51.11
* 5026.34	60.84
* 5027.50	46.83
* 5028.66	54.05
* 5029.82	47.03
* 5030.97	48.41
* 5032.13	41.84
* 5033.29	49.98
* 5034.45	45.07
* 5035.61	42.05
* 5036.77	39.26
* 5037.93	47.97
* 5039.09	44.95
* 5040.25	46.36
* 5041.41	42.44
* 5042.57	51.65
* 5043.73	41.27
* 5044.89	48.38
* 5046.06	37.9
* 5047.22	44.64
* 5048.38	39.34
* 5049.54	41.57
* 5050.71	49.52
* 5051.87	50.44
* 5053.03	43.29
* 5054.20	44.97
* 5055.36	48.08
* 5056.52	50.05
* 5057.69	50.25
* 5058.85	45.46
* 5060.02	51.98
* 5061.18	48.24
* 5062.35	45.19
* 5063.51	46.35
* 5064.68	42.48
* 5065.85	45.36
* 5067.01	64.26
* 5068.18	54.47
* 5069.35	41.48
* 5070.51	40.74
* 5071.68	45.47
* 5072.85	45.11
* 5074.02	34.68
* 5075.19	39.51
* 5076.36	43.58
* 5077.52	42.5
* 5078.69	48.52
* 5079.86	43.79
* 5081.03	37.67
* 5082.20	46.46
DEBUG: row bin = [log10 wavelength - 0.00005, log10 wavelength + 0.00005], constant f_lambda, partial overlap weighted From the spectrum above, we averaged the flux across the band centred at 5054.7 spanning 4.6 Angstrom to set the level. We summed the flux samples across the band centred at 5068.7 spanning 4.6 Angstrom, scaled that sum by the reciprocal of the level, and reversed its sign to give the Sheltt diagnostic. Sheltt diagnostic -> -4.31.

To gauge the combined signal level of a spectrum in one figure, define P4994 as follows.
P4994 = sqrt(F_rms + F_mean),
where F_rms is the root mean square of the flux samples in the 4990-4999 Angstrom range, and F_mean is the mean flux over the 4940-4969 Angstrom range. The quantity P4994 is 9.71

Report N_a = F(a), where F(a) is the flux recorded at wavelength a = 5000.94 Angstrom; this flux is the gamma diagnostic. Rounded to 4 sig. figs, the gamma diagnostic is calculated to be 47.07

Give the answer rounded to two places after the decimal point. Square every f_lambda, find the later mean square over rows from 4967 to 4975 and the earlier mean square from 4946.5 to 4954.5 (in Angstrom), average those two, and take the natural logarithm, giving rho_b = 7.70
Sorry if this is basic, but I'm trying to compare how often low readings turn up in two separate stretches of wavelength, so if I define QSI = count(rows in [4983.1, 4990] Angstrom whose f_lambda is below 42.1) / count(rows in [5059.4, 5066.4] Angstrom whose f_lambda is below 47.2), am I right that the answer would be 1.0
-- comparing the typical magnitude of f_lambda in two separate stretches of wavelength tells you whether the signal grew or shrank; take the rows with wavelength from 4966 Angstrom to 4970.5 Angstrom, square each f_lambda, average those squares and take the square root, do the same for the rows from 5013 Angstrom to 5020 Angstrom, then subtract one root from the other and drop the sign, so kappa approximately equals 1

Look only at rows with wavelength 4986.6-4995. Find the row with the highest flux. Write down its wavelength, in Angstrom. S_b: 4990.59 Angstrom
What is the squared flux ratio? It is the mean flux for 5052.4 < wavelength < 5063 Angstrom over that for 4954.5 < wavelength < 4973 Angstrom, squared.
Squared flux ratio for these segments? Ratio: 1.01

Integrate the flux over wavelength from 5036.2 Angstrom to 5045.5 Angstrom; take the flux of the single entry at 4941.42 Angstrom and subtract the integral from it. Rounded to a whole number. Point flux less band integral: -375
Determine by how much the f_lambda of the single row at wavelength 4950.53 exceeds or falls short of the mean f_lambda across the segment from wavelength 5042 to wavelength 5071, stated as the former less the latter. 16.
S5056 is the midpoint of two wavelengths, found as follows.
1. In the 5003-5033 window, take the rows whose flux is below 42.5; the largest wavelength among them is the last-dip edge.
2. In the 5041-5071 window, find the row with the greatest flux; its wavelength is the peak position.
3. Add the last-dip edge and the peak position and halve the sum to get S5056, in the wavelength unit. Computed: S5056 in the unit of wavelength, 5049.6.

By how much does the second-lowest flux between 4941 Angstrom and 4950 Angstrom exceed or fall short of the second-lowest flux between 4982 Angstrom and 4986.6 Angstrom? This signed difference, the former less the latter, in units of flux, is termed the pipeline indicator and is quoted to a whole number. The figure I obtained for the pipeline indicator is 5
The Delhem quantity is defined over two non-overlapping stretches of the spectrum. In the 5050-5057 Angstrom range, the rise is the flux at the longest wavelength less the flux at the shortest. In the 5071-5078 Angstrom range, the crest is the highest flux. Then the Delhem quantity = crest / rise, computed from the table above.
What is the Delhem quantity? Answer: 86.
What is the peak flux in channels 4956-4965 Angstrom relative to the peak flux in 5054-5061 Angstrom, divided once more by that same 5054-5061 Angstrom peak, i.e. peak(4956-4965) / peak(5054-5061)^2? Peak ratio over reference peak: 0.019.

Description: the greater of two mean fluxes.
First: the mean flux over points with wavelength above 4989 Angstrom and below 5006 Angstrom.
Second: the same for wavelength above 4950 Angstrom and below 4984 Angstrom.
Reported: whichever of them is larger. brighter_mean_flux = 46.8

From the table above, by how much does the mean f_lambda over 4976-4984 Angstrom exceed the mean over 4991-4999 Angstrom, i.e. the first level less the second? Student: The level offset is -2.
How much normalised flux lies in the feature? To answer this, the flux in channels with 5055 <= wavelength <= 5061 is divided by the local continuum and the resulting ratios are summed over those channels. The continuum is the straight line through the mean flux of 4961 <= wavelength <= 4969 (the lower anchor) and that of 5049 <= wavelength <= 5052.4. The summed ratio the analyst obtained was 5.2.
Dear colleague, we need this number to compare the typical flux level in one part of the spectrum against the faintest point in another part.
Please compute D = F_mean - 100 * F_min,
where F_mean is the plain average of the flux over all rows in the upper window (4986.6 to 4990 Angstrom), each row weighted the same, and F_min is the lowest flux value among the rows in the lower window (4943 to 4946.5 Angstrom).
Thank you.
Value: -4549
